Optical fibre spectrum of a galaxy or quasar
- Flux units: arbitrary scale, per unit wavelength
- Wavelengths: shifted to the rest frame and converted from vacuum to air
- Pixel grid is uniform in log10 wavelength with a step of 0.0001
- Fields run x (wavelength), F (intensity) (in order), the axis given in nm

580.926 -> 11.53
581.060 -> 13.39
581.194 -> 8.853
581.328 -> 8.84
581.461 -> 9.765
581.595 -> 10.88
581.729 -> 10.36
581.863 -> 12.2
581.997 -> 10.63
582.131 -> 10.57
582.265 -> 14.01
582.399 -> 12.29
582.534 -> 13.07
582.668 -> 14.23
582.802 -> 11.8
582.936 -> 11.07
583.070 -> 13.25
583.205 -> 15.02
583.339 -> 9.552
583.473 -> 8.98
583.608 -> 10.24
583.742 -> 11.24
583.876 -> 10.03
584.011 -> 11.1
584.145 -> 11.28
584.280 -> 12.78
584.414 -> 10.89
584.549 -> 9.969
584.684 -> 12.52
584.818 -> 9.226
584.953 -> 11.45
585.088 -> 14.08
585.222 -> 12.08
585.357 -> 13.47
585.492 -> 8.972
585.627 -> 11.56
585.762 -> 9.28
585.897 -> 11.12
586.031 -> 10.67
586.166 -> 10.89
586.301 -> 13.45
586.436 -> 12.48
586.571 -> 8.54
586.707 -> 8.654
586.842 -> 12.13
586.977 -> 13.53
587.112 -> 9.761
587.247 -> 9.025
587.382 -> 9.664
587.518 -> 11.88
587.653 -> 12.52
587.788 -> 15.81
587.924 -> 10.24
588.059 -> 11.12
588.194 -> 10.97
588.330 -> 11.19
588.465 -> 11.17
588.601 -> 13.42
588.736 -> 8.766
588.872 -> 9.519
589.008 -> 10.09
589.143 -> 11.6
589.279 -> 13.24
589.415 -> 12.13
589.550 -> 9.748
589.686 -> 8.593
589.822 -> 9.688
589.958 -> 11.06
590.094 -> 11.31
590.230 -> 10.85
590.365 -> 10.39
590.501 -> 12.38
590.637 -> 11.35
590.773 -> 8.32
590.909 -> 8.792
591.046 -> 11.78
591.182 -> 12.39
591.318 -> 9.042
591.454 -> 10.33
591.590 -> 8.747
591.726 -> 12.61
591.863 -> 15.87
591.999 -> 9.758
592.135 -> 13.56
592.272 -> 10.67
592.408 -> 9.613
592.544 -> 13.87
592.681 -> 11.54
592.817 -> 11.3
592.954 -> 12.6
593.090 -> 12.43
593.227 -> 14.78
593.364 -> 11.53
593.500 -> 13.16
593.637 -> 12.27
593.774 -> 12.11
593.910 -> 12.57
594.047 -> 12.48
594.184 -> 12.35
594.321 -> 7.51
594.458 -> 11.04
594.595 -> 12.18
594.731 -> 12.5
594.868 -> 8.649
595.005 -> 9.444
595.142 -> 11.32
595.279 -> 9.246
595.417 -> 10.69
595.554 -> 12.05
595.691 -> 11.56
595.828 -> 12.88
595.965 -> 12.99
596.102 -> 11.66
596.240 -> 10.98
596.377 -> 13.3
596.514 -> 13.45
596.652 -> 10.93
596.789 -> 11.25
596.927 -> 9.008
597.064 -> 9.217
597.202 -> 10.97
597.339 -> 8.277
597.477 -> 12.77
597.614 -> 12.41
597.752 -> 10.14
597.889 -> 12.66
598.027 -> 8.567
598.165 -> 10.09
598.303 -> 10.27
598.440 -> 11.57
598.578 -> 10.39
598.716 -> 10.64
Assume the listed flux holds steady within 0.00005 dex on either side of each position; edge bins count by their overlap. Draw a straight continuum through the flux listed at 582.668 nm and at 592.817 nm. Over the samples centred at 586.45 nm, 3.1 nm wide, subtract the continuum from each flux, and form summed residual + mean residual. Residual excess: -43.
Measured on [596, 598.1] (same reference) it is 15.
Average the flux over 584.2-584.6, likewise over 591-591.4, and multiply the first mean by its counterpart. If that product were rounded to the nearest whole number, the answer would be 124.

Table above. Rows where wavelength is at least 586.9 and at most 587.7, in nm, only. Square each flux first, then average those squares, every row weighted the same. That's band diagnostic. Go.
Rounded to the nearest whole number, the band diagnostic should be 125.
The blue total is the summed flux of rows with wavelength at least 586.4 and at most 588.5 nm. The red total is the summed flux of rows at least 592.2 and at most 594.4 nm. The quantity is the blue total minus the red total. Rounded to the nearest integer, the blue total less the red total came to -12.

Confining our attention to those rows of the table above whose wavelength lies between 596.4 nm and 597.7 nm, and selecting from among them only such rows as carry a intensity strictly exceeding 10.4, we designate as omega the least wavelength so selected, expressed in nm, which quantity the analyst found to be 596.514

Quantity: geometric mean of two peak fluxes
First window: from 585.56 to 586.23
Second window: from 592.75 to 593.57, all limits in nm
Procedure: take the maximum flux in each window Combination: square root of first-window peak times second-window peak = 13.1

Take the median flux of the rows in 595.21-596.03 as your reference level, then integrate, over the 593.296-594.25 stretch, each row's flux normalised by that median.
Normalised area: 1.0 nm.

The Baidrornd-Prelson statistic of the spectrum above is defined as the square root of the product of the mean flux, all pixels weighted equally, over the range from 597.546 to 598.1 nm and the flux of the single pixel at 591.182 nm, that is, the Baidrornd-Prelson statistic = 11.6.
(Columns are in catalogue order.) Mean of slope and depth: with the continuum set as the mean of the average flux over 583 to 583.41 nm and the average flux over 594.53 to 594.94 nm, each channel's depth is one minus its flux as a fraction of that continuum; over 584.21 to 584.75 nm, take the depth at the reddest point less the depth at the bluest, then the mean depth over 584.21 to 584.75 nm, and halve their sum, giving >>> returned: 0.02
